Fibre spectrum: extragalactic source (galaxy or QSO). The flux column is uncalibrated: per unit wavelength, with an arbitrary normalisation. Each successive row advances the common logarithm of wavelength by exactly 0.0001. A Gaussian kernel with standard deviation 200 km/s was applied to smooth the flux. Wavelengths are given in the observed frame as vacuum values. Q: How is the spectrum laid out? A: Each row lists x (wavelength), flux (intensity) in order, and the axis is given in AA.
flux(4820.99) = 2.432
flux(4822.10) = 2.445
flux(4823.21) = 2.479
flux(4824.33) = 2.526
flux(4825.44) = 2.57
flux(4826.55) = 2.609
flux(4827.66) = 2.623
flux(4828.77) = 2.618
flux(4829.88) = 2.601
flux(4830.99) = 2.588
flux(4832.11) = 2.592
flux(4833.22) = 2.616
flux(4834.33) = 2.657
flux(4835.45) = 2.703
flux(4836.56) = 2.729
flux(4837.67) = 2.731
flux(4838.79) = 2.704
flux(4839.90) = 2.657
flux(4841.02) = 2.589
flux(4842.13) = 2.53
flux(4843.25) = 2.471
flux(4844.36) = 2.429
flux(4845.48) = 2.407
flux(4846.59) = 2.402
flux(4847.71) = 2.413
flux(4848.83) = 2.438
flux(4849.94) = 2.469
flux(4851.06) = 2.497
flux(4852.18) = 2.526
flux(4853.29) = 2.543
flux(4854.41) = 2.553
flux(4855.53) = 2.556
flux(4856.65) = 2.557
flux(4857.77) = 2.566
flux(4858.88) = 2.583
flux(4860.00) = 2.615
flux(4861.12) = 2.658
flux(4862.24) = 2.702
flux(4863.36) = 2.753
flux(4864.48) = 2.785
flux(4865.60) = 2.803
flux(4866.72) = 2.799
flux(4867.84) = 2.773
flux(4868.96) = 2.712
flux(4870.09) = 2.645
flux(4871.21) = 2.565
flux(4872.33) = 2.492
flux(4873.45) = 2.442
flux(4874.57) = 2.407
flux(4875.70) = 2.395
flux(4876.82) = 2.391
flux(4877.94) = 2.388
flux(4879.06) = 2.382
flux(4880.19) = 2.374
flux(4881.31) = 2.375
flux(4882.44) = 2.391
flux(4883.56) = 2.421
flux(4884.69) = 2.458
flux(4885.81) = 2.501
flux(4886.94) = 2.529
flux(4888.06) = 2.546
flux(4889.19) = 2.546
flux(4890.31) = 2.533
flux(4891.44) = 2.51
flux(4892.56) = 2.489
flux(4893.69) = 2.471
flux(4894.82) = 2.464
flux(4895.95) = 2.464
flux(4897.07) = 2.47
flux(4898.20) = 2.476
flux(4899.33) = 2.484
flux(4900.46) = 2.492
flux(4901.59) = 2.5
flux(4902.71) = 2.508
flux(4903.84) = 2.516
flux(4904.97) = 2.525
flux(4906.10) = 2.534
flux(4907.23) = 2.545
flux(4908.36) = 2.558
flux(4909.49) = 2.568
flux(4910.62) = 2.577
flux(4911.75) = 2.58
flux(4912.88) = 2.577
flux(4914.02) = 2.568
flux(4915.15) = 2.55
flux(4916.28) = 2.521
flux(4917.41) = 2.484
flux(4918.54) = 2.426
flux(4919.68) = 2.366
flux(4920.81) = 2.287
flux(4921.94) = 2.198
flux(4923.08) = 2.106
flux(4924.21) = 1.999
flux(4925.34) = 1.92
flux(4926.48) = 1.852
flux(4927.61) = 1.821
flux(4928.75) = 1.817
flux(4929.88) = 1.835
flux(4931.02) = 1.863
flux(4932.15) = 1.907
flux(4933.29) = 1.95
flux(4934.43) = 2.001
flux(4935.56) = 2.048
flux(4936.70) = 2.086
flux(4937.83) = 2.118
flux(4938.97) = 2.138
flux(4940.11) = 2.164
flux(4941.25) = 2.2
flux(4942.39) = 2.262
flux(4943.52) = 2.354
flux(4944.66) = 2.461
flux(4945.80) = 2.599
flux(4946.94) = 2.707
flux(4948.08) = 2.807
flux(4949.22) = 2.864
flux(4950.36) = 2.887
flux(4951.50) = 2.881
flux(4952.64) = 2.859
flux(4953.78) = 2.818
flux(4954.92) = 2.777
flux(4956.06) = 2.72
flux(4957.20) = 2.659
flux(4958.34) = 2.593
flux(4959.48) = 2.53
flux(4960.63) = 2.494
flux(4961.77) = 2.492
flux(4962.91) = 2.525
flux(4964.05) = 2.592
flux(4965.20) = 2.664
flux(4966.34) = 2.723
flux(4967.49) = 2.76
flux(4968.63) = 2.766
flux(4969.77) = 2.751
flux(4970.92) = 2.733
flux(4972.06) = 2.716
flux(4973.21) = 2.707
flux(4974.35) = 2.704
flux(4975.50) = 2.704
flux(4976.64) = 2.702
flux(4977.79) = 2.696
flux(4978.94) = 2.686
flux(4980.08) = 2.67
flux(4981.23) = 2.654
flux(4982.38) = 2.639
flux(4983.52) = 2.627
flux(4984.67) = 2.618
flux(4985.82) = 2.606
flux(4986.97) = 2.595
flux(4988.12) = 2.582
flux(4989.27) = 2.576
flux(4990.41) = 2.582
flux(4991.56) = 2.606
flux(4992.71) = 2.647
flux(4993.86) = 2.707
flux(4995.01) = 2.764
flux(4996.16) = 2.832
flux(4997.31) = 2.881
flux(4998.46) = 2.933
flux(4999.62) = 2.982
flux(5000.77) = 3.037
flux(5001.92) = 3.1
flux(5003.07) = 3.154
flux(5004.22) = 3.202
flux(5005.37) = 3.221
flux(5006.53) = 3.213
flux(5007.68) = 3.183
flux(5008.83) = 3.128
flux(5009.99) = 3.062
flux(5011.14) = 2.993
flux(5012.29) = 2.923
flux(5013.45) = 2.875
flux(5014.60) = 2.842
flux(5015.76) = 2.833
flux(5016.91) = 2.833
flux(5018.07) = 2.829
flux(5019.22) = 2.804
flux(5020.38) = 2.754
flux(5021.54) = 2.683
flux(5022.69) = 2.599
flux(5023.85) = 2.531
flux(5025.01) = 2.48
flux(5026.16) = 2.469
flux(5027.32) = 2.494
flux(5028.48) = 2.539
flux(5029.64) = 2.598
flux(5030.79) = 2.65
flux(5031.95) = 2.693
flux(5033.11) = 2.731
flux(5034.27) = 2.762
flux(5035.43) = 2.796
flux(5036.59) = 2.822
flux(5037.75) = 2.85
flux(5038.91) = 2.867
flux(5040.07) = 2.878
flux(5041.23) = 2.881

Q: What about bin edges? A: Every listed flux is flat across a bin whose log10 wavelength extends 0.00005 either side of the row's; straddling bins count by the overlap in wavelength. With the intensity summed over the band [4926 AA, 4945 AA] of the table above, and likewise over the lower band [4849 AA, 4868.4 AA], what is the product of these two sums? 1560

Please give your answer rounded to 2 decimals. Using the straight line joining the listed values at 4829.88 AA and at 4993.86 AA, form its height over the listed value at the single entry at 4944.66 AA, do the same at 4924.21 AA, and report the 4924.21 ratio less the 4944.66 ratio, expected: 0.24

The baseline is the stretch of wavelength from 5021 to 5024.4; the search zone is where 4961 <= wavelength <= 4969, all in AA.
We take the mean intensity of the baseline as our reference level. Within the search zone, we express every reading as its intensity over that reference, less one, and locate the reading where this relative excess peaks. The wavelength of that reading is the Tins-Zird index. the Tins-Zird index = 4968.63 AA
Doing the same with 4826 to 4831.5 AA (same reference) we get 4827.66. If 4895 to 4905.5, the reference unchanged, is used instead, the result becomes 4904.97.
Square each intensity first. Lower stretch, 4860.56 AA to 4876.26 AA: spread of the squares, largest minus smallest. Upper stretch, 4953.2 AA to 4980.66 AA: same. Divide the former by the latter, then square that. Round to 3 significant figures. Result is 1.50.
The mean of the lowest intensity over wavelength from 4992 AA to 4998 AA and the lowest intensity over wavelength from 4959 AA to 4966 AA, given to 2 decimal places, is 2.57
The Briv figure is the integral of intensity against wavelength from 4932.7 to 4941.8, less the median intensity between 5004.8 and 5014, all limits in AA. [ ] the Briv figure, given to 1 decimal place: 15.9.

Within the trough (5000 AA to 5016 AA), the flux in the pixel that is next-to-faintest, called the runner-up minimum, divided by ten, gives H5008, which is 0.28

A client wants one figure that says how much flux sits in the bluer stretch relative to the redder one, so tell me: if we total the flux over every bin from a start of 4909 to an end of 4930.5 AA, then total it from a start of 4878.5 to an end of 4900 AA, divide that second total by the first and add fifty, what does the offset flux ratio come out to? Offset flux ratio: 51.1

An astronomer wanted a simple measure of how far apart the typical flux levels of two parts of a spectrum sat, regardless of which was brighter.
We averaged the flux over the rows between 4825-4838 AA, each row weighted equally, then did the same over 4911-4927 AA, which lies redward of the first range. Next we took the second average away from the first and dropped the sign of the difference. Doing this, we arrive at 0.32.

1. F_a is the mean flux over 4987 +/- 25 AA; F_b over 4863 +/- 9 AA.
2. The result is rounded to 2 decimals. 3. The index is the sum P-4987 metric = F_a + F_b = 5.46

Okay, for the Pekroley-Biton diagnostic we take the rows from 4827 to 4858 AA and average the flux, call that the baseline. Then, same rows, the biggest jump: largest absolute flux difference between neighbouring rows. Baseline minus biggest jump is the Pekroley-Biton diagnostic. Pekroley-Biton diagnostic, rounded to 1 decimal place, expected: 2.5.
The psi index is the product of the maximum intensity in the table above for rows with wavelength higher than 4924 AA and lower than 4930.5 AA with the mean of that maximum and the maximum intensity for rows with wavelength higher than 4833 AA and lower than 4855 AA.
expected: 4.7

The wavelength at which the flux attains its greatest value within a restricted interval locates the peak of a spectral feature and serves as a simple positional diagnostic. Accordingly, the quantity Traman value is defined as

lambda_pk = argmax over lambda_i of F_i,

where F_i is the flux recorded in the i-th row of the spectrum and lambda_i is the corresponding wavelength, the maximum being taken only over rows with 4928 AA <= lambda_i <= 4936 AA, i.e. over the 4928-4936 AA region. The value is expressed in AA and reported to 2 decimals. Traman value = 4935.56 AA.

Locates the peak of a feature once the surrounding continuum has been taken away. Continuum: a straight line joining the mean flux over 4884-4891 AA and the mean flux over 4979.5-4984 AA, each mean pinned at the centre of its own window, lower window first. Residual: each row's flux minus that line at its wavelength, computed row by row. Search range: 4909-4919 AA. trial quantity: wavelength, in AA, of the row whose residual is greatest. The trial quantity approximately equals 4911.75 AA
